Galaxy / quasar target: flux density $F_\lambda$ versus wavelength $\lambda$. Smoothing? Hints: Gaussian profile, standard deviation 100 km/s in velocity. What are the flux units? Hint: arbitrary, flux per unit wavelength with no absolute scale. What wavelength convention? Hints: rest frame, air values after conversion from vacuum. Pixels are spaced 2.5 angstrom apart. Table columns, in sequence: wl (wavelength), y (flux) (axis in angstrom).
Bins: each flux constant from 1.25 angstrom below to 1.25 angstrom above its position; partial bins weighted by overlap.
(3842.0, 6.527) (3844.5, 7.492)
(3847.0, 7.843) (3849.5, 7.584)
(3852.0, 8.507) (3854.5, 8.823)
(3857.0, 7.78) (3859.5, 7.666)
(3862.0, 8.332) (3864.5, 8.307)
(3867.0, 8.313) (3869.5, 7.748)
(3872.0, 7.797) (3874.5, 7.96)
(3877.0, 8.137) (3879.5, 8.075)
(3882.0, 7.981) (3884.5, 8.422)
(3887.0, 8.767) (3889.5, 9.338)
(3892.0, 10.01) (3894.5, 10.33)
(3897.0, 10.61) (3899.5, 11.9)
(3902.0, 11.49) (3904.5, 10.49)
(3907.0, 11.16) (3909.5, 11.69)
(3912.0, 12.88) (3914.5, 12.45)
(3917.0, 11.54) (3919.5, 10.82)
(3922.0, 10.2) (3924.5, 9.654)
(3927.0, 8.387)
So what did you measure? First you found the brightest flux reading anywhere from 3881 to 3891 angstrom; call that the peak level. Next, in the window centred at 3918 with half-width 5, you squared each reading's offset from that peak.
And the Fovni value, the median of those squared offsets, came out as 3.5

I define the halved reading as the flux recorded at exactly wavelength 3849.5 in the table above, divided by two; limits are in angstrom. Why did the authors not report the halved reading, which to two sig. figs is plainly 3.8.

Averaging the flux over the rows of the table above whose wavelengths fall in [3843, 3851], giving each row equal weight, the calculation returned 7.6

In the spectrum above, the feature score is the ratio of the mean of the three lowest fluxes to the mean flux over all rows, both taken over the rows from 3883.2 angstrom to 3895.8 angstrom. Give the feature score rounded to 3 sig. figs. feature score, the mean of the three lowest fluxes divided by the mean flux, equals 0.943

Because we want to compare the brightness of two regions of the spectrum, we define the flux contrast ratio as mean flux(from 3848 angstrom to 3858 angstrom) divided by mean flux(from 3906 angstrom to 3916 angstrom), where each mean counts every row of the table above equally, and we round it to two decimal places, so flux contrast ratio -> 0.68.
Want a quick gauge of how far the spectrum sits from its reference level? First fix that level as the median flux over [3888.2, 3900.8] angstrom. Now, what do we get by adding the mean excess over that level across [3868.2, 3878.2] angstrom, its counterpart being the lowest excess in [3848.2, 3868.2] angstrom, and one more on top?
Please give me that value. -4.2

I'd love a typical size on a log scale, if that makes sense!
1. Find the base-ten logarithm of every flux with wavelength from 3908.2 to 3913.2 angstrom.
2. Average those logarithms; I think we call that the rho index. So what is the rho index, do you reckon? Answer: 1.09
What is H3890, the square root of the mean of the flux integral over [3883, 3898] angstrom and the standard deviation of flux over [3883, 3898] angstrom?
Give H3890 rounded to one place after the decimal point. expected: 8.5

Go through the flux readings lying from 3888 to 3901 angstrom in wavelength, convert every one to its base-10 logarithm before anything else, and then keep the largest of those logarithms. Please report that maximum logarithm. 1.08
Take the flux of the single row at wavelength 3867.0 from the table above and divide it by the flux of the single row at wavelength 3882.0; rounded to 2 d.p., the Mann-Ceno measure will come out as 1.04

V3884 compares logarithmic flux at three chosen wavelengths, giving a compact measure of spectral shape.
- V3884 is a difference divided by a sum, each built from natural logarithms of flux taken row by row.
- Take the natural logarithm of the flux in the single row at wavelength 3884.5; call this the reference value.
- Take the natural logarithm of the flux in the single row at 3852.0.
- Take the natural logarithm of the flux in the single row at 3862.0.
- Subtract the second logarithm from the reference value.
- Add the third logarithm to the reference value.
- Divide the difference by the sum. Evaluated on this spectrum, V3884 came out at -0.002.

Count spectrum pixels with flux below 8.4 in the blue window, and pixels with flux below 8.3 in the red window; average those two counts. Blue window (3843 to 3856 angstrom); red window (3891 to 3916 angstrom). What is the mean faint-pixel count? 1.5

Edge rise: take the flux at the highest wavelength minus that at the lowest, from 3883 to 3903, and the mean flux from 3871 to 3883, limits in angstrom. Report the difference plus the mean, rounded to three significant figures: 11.1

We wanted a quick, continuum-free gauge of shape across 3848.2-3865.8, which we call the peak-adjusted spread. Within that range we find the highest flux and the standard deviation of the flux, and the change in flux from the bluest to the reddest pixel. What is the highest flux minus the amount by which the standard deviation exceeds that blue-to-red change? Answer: 9.1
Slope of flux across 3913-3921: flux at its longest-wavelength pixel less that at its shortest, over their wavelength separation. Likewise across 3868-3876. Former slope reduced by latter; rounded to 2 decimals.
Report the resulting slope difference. -0.37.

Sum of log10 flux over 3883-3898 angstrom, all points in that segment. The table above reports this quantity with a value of 6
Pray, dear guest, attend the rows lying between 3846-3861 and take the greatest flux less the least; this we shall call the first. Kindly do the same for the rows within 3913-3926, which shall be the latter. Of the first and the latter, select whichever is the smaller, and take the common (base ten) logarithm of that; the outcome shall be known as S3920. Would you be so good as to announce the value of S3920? 0.1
